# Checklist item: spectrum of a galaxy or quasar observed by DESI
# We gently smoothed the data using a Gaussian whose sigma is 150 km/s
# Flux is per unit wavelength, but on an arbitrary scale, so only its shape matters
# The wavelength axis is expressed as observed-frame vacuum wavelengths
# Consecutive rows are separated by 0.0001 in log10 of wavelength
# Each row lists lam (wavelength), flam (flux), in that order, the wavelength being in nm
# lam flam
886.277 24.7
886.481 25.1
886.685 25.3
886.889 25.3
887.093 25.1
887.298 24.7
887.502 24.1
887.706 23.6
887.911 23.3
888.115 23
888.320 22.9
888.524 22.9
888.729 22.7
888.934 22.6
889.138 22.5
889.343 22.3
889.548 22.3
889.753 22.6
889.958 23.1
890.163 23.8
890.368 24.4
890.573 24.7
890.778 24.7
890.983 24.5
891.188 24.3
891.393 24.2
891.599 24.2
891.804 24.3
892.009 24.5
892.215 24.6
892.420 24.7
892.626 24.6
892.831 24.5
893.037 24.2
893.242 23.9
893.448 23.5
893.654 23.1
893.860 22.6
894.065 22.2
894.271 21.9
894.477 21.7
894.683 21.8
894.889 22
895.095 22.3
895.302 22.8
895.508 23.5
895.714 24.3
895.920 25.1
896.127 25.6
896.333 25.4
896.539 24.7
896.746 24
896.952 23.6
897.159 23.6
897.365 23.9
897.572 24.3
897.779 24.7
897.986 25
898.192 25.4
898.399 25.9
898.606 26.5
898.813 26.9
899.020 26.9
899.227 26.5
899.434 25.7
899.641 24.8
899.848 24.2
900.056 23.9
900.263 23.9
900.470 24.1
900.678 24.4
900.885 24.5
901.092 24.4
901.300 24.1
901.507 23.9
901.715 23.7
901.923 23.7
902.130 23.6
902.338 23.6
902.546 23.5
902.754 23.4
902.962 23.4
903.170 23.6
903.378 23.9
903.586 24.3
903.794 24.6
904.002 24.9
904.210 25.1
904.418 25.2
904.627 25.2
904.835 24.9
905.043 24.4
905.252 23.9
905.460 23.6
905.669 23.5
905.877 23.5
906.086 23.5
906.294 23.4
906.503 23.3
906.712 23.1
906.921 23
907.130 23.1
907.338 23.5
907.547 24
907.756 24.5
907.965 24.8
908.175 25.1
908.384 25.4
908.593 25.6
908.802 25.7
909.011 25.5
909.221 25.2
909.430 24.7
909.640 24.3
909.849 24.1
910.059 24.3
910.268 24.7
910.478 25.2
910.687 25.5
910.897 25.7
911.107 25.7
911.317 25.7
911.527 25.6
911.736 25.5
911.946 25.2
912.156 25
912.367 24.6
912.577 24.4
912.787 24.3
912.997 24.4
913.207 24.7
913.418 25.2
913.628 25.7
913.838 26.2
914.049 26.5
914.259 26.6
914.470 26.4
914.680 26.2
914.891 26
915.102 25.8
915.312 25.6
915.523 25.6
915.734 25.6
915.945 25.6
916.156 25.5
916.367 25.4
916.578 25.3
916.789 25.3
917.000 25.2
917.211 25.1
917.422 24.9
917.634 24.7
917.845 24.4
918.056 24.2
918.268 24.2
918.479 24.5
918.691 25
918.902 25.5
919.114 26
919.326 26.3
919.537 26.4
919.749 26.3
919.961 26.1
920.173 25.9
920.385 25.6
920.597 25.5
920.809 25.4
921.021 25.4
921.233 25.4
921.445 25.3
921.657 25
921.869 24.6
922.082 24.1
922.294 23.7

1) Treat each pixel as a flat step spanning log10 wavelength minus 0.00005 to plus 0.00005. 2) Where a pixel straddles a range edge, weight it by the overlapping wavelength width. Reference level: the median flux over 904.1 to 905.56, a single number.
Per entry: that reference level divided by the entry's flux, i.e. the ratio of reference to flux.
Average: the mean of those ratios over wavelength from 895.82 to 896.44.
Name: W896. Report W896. 0.98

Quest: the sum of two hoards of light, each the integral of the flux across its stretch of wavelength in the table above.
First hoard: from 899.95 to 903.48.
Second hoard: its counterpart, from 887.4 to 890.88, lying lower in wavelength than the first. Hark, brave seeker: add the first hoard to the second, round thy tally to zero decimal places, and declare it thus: 165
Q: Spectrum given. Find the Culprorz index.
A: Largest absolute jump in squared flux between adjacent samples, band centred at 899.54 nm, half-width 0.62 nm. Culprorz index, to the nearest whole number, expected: 45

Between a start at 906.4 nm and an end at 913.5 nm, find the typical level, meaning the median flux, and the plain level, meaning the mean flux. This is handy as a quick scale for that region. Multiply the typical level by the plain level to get 612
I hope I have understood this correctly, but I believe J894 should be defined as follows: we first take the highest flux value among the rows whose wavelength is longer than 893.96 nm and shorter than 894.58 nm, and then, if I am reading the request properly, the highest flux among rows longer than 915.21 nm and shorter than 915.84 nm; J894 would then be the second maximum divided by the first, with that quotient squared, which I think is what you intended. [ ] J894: 1.33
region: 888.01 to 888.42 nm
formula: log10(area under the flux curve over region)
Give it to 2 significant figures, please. 0.97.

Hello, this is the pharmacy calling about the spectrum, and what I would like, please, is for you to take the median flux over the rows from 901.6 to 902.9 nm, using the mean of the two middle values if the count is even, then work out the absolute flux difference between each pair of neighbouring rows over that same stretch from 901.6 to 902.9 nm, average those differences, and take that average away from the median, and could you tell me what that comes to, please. 23.5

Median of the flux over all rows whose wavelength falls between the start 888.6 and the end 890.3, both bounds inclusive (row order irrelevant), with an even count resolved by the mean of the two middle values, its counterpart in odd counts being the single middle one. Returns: 22.6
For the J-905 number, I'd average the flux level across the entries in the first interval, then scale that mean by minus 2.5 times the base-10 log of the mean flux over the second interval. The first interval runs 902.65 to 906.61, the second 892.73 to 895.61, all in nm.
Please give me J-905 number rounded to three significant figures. -81.8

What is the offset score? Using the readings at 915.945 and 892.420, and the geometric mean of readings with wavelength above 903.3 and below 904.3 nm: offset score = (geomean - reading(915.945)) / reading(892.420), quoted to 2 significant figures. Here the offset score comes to -0.042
